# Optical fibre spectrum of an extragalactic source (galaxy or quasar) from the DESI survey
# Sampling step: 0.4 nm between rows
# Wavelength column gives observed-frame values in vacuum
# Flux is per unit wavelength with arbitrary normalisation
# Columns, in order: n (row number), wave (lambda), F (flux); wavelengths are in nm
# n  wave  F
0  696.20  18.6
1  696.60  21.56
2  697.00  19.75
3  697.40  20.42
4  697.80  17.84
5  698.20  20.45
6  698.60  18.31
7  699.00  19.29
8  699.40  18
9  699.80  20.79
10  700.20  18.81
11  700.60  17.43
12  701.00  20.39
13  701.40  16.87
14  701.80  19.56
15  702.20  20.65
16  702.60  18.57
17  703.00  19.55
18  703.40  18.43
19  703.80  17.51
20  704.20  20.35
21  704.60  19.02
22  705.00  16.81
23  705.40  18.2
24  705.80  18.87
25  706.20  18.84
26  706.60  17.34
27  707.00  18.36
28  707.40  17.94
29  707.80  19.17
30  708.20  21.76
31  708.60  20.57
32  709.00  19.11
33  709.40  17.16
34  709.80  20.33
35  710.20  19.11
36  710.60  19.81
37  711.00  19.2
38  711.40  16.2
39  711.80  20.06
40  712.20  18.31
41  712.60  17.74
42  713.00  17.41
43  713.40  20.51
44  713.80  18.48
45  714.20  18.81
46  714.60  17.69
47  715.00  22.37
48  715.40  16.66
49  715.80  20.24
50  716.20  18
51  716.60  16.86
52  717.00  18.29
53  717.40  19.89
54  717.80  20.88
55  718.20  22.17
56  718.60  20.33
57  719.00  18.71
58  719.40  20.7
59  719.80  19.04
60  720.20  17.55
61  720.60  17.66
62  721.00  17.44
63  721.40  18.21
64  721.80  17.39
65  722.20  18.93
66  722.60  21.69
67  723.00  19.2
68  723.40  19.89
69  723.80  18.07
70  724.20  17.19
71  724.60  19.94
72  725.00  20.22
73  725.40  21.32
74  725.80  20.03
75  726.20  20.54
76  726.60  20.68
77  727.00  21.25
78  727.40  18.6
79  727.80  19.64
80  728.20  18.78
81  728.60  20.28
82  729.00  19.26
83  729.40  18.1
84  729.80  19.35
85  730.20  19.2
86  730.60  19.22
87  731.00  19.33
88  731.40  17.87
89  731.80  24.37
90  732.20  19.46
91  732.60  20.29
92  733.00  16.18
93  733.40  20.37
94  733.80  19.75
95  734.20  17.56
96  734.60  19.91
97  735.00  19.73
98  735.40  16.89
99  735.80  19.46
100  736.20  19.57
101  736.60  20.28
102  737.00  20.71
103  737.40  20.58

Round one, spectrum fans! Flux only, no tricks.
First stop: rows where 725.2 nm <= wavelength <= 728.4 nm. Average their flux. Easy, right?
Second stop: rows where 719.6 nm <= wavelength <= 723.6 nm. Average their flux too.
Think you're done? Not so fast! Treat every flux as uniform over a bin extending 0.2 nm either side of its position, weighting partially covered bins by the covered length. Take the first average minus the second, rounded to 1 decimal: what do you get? 1.4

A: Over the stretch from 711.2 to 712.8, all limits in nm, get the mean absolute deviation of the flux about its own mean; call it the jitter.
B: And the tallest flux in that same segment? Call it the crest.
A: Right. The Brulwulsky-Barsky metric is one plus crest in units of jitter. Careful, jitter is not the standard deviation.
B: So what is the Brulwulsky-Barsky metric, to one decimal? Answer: 19.1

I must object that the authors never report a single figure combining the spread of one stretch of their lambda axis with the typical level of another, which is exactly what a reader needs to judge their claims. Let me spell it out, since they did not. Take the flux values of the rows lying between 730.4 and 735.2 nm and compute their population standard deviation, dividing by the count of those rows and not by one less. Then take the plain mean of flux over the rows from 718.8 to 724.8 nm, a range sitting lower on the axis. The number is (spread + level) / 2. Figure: 10.3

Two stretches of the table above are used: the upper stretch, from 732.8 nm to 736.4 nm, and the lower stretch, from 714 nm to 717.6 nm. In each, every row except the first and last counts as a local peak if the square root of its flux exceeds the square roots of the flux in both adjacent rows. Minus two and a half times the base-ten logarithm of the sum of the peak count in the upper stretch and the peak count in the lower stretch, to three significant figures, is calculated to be -1.51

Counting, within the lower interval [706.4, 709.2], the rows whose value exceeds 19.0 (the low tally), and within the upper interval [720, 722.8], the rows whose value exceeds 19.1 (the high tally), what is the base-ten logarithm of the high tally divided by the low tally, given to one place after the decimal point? -0.6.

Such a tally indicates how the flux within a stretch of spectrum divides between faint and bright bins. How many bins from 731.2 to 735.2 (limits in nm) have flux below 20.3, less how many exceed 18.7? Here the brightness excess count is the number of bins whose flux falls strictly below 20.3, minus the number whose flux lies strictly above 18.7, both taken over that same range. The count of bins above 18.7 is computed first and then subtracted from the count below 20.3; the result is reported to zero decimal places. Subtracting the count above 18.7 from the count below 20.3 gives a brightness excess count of 1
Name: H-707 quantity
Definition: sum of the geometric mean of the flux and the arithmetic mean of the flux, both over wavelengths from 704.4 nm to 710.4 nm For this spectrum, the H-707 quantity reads 37.6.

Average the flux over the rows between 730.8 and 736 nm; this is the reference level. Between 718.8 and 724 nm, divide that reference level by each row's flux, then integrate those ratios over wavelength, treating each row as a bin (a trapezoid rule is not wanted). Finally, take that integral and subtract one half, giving 4.87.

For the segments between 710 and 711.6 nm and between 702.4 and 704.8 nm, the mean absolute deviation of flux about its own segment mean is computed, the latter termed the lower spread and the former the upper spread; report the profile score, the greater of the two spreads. 1.19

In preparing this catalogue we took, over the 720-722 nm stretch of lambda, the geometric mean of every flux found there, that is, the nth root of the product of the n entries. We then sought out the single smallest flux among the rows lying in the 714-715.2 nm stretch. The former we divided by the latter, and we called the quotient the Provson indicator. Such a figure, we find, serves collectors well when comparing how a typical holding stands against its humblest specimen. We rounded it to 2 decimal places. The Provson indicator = 1.00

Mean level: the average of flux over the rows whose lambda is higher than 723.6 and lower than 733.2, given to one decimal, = 19.5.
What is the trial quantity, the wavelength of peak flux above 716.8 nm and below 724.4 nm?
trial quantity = 718.20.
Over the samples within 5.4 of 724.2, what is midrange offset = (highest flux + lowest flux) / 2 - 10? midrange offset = 9.4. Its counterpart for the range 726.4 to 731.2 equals 9.7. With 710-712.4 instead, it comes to 8.1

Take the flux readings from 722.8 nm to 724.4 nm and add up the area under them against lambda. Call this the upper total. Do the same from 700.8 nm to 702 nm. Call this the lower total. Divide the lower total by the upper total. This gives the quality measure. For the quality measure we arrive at 0.76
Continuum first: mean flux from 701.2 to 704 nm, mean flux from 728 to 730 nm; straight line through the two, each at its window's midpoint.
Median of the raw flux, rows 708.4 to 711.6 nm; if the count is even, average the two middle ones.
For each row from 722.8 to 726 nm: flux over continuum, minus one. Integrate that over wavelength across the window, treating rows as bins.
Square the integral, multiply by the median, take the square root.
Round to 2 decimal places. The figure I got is 0.29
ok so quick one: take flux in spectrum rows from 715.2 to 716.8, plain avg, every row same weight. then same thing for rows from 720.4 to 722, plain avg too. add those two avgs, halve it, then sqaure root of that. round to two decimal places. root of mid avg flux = 4.22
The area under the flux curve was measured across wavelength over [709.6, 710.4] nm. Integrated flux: 15.8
